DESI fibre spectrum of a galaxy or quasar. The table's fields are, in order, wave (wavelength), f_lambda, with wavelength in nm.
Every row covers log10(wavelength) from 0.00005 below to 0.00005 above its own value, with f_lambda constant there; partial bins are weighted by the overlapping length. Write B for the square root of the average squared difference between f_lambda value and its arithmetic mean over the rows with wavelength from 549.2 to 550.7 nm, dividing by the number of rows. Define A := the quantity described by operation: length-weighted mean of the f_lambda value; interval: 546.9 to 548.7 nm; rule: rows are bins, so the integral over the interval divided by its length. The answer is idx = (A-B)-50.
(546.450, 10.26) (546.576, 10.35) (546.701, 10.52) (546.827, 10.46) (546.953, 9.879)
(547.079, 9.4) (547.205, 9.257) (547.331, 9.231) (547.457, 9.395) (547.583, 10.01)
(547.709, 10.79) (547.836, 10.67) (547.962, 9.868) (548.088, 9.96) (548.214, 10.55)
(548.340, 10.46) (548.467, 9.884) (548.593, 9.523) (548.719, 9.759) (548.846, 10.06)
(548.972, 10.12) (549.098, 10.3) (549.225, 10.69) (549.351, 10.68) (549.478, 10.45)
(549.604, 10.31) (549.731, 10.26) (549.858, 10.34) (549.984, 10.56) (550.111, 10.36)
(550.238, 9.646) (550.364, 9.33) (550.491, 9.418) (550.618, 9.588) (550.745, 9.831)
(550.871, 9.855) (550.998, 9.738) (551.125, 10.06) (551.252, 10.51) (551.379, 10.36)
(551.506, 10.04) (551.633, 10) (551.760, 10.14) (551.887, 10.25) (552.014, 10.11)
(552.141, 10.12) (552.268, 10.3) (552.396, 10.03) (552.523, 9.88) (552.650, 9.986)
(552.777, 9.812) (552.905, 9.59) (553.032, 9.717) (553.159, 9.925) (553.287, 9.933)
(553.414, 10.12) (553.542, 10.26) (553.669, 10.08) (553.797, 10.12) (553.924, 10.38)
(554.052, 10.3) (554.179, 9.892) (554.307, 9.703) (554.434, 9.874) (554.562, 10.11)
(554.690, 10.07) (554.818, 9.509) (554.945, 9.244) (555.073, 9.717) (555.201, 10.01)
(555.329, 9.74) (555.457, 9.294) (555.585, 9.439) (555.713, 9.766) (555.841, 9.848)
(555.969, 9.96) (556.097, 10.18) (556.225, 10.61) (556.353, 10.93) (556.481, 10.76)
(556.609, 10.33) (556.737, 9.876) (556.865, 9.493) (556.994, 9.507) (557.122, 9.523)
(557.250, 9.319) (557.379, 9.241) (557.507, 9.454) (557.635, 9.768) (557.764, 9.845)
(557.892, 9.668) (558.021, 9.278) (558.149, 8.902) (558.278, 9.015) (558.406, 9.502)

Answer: -40.6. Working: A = 9.9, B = 0.476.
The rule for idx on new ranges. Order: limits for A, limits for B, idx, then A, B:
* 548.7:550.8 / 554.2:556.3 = -40.2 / 10.1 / 0.339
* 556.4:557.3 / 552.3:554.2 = -40.3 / 9.9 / 0.209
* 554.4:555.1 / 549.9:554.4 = -40.5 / 9.7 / 0.292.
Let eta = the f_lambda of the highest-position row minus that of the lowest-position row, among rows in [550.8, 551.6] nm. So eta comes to 0.2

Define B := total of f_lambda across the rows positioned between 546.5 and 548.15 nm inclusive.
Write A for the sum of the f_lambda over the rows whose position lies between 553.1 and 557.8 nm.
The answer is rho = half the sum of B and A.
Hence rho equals 248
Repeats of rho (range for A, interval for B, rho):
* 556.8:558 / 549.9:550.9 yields 82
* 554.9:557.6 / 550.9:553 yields 184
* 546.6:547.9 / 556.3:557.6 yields 99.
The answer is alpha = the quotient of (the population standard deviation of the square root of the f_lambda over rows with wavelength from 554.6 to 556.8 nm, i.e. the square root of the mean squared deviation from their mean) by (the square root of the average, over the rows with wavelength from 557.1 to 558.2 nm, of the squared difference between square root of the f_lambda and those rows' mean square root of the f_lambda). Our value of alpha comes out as 1.6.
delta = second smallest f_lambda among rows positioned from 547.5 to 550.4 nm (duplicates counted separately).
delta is 9.523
